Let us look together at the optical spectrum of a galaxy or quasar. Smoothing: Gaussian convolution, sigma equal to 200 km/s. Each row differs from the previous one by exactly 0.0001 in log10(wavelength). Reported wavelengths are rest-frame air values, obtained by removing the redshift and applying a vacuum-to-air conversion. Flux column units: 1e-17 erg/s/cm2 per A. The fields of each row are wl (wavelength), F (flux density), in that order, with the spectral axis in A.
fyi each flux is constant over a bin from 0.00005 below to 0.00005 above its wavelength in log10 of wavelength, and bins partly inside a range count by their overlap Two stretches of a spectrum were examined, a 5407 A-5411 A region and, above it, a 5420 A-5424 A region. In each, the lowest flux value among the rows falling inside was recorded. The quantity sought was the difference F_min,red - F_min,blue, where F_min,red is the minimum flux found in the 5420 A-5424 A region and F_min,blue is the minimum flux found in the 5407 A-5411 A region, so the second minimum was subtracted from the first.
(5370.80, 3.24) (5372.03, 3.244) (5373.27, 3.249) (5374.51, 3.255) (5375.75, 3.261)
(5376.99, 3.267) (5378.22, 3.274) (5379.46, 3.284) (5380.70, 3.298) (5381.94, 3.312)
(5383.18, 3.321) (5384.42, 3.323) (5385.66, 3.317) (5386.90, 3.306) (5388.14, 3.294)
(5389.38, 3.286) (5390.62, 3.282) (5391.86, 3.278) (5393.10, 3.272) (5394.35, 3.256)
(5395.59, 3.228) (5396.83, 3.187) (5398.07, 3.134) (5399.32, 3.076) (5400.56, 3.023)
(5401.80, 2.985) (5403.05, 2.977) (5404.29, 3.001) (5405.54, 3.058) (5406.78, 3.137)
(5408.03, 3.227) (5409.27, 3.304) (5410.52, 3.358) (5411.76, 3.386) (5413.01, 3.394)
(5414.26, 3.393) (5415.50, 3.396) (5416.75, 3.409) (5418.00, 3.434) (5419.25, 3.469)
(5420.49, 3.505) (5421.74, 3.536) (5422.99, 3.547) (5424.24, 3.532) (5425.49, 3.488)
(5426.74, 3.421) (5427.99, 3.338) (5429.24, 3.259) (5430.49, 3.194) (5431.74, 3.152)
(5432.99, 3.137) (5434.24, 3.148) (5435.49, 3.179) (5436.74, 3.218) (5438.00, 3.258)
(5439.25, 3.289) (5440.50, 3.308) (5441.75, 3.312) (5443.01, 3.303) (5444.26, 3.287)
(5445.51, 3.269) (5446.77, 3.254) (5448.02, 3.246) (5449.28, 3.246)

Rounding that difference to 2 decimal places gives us 0.28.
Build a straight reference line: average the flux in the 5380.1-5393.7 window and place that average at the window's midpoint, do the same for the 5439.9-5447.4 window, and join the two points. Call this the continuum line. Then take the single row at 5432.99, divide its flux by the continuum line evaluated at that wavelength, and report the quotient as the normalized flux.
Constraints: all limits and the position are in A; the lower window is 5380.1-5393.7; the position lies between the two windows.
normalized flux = 0.95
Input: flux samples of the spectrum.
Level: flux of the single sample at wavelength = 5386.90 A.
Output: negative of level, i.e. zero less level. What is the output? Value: -3.31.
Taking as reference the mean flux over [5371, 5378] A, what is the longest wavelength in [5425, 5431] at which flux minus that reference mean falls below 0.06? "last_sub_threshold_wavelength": 5430.49 A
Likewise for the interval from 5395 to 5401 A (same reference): 5400.56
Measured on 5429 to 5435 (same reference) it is 5434.24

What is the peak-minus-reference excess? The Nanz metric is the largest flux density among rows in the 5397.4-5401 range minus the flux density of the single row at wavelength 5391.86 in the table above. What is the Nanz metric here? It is -0.14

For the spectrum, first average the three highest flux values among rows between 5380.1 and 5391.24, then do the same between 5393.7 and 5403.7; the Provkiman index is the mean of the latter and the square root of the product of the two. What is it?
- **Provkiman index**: 3.25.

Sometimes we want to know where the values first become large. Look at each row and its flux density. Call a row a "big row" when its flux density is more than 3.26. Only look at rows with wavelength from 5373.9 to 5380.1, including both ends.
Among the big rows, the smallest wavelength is 5375.75 A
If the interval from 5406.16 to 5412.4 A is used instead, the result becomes 5409.27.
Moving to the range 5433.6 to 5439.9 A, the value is 5439.25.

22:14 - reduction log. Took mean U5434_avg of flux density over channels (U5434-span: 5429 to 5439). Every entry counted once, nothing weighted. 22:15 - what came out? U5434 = 3.19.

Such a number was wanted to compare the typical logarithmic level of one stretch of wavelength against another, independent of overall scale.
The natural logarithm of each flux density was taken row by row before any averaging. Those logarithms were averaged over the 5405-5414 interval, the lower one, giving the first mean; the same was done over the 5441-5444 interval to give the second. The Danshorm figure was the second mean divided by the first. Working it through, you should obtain 1.01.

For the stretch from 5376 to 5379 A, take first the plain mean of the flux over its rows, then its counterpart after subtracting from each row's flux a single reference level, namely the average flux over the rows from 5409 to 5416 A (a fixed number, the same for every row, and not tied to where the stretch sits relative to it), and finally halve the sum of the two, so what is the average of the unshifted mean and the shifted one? 1.58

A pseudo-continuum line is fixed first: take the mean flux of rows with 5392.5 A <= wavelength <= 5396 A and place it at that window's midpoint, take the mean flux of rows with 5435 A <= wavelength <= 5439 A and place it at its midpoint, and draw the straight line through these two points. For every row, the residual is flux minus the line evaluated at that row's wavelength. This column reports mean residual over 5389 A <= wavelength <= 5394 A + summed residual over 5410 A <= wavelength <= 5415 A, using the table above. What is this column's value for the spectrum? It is 0.61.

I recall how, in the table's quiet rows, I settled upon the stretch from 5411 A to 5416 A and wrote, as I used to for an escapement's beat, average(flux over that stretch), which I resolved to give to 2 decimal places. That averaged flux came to 3.39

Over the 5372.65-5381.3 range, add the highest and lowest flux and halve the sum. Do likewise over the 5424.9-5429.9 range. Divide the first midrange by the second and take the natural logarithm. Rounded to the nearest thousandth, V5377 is -0.030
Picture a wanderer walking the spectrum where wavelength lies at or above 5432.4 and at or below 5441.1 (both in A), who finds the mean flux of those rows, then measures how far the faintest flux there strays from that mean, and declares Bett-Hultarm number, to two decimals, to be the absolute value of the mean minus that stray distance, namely 3.14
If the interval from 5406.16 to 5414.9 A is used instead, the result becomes 3.14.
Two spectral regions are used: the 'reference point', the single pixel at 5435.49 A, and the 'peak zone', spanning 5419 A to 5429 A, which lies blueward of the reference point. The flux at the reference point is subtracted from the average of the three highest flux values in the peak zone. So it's 0.36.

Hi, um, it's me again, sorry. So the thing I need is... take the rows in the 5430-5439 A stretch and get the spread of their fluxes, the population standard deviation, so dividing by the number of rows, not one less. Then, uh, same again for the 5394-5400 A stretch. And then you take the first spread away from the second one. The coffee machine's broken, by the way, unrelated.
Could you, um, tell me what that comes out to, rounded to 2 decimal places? 0.02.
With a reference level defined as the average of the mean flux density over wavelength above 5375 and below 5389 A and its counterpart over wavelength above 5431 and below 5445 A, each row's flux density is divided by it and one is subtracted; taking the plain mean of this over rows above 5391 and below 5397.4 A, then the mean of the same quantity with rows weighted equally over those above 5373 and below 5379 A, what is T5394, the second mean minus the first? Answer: 0.005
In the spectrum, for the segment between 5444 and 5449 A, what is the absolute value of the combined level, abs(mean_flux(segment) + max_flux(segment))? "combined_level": 6.55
